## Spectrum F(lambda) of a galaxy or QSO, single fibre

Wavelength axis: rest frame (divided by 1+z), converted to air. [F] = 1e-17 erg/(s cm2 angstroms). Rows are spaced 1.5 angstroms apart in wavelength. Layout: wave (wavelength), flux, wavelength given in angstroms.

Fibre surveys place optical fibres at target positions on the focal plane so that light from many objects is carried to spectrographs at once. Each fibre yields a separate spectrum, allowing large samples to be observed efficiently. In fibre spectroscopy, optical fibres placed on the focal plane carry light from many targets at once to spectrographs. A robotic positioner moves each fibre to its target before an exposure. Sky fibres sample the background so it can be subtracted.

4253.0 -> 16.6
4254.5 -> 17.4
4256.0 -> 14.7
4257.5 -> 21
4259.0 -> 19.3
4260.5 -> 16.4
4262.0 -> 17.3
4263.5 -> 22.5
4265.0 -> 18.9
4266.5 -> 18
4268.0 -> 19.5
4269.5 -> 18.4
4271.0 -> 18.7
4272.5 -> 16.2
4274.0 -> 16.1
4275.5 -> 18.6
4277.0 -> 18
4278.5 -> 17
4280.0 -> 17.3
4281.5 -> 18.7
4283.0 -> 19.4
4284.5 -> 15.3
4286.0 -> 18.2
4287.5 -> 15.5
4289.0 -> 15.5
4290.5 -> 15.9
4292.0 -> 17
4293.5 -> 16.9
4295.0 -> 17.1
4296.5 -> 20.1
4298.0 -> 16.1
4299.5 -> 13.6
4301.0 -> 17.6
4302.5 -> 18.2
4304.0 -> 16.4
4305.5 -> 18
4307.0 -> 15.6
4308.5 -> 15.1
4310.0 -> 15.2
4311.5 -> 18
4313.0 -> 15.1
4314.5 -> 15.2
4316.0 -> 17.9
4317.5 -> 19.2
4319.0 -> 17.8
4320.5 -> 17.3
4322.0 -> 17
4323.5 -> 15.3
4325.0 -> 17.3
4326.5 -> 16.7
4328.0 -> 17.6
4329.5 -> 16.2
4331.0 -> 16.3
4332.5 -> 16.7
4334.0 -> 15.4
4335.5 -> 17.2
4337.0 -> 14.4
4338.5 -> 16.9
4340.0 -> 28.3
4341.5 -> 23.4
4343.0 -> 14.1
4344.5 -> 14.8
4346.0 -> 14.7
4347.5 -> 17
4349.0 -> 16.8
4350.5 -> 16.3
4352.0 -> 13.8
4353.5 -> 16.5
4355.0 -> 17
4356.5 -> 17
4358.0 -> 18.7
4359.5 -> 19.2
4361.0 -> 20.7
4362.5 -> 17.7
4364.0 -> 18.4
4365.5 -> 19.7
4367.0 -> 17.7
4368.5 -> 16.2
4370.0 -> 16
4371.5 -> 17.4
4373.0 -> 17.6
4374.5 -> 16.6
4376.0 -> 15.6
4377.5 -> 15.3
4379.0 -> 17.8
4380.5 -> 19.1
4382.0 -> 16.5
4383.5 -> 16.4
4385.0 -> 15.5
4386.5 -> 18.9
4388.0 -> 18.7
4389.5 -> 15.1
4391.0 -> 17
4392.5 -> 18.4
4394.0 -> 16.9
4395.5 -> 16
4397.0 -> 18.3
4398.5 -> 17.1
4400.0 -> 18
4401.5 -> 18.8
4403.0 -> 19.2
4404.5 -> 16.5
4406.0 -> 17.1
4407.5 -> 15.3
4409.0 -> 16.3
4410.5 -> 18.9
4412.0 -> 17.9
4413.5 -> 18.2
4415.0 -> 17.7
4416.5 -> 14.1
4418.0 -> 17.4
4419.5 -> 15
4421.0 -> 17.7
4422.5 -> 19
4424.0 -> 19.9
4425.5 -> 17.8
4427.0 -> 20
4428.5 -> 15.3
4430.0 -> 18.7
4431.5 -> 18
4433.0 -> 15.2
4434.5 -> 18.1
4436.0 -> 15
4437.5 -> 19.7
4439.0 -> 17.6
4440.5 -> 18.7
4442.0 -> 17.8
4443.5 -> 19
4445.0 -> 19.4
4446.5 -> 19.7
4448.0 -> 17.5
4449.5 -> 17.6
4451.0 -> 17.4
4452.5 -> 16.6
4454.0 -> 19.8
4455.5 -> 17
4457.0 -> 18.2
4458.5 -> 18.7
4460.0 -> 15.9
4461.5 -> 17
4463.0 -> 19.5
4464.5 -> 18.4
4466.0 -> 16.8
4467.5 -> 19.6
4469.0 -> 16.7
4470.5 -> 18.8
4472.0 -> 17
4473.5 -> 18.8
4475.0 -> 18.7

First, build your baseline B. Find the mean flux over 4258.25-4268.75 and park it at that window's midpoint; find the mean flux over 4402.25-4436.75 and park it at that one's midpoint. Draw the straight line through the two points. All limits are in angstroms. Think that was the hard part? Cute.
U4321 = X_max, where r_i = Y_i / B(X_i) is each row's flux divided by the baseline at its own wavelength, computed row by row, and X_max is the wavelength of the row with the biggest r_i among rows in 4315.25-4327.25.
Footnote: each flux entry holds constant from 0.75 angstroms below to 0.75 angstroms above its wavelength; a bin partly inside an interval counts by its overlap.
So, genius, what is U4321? 4317.5 angstroms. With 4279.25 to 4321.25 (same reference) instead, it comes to 4296.5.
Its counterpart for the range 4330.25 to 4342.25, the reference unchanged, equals 4340.0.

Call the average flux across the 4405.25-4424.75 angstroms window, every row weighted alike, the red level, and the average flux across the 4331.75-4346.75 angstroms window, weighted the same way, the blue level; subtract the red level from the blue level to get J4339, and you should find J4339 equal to 0.32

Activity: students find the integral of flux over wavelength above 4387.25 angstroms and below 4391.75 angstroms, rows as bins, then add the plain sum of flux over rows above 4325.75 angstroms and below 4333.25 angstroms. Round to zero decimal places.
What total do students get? 160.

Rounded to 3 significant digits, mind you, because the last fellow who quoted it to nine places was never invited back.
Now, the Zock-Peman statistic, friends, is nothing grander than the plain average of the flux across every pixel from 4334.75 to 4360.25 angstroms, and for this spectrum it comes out 17.4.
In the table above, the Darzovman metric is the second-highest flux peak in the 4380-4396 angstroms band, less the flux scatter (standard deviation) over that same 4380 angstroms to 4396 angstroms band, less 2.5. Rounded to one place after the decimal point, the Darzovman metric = 15.0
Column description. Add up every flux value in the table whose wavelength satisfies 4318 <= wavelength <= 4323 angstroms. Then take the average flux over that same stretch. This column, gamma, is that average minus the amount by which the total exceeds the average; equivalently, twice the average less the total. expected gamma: -17.4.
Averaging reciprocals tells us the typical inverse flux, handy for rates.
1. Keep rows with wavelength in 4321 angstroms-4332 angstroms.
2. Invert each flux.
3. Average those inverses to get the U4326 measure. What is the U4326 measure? 0.060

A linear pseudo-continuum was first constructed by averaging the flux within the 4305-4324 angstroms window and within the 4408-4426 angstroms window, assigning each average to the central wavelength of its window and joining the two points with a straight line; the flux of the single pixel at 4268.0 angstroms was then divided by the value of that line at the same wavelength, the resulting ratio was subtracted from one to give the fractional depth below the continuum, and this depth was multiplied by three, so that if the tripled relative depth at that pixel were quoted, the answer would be -0.59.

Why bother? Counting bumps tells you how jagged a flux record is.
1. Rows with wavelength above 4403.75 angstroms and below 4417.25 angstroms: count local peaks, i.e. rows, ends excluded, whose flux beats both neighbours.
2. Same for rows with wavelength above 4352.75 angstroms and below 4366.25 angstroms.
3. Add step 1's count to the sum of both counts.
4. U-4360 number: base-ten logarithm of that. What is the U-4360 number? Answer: 0.85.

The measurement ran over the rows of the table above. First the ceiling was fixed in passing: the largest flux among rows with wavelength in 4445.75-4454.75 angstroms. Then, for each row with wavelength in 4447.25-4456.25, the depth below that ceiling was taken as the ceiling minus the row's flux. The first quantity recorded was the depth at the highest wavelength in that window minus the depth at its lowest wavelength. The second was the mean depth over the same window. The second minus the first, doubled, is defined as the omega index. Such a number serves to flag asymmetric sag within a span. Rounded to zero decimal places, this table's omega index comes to 3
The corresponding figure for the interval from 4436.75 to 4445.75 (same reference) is 2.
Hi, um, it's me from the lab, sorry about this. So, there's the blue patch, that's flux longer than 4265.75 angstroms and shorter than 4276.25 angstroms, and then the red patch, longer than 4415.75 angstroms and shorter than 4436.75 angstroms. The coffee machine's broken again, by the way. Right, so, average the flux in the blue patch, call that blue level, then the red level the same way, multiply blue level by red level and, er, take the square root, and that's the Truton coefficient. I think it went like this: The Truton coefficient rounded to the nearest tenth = 17.6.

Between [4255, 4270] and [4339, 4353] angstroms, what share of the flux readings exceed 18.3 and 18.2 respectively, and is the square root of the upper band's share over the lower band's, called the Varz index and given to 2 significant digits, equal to 0.61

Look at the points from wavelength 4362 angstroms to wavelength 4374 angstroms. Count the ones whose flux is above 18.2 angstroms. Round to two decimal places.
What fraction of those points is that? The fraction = 0.25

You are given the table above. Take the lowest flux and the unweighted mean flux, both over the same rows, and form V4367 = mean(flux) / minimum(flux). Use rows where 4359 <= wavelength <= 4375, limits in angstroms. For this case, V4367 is 1.12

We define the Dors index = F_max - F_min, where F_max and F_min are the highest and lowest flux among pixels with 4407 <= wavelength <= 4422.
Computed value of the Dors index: 4.8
